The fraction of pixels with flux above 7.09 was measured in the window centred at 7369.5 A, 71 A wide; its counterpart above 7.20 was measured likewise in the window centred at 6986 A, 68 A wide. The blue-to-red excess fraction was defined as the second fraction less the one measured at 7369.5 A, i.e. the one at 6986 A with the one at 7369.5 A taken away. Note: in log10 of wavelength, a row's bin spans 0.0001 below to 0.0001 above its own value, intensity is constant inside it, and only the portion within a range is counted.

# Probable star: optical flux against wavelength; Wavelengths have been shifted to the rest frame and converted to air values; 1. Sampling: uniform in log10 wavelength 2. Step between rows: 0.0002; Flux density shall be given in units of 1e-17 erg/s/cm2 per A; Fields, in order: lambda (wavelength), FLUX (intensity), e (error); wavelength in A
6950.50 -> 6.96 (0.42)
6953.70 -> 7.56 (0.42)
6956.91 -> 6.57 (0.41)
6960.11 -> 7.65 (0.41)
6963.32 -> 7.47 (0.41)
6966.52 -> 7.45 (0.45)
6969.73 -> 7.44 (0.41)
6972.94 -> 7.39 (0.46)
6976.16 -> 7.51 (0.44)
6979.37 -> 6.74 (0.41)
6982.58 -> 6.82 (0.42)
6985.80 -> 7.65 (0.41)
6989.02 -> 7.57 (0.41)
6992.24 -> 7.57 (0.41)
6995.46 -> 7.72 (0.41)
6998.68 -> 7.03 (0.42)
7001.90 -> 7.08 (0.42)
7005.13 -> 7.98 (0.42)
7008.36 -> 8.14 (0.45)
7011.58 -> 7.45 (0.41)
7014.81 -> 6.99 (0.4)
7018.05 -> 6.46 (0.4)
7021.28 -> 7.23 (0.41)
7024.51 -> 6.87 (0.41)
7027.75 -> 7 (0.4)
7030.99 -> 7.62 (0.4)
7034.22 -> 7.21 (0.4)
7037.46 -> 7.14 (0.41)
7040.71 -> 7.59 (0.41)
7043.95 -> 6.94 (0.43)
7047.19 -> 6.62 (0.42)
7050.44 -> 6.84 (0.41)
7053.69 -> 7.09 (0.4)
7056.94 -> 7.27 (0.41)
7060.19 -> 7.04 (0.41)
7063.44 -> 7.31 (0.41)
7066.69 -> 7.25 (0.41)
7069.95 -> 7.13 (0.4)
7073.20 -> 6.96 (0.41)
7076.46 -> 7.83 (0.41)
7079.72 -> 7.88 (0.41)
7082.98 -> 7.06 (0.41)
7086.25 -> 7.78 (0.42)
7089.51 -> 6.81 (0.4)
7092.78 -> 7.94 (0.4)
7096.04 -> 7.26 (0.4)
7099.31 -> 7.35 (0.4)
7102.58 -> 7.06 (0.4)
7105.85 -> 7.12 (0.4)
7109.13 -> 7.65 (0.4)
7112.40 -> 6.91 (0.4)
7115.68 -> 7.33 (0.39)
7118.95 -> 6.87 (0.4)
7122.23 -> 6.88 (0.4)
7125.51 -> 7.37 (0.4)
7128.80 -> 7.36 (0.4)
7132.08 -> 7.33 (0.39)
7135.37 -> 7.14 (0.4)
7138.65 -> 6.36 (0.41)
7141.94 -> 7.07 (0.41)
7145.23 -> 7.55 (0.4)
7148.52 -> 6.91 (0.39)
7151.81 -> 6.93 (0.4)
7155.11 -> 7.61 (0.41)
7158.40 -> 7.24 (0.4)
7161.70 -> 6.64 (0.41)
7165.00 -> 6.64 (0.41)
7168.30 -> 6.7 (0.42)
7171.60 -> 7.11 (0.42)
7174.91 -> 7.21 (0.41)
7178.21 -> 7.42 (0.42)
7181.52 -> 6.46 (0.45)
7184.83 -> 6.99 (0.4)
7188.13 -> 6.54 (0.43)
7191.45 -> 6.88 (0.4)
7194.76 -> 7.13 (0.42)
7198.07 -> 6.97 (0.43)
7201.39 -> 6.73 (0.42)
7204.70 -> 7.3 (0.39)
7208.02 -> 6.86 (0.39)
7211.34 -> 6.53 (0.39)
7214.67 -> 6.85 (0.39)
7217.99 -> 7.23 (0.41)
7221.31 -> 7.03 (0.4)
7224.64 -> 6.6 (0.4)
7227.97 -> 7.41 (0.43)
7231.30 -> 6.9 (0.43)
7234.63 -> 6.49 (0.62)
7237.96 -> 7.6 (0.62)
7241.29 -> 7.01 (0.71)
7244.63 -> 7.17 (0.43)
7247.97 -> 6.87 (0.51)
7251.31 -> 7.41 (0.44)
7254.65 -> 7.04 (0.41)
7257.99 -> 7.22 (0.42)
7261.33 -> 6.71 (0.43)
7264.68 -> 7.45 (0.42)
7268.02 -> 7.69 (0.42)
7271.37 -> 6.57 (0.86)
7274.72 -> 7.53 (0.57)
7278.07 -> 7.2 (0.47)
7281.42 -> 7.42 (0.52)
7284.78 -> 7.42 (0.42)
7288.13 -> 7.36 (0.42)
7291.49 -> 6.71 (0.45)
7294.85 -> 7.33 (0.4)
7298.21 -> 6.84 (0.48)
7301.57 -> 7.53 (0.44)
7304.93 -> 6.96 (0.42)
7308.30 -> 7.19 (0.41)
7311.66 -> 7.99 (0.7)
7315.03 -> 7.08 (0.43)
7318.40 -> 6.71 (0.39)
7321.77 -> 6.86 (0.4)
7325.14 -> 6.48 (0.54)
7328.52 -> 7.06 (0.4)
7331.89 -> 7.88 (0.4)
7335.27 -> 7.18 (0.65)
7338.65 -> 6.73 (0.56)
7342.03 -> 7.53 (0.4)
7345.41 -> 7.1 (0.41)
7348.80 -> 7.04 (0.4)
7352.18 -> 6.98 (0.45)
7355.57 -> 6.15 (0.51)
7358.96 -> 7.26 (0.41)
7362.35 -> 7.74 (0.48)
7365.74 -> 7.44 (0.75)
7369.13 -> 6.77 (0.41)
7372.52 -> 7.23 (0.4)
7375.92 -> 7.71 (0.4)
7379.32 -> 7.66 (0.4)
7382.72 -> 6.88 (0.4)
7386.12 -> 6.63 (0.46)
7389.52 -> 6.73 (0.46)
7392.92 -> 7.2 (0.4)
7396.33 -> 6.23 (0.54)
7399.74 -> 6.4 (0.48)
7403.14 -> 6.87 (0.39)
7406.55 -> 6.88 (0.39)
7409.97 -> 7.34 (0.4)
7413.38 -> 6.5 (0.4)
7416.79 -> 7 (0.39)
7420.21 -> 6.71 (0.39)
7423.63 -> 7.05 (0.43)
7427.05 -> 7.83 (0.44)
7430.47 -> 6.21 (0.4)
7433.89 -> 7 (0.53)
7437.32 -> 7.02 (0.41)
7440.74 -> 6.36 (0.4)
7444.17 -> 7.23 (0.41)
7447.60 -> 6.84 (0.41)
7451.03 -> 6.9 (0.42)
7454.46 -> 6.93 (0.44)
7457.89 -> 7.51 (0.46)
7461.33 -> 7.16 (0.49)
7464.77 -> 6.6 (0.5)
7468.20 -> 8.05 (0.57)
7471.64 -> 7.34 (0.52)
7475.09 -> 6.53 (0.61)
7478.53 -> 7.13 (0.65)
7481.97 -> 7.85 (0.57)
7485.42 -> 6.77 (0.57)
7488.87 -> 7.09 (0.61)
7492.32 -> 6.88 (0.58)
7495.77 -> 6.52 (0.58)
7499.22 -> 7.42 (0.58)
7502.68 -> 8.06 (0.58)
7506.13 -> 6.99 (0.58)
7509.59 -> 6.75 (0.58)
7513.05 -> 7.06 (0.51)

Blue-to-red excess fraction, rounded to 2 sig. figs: 0.19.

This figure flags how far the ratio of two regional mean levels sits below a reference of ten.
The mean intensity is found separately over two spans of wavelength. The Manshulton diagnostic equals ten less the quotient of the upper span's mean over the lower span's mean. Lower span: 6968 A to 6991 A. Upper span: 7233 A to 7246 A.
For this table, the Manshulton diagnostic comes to 9.03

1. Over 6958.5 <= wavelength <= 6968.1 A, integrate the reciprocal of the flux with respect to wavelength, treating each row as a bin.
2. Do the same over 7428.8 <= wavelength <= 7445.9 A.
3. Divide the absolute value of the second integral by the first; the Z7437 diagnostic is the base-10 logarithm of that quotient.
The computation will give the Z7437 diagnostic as 0.3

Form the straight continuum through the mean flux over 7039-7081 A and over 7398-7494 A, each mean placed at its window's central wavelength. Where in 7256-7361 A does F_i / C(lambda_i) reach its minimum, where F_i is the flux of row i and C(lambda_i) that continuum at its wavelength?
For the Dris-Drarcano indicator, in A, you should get 7355.57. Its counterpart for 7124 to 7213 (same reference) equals 7138.65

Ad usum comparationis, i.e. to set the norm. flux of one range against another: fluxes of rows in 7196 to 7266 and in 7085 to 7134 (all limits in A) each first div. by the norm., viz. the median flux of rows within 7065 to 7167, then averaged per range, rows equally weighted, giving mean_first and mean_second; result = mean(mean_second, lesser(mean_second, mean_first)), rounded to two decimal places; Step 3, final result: 1.00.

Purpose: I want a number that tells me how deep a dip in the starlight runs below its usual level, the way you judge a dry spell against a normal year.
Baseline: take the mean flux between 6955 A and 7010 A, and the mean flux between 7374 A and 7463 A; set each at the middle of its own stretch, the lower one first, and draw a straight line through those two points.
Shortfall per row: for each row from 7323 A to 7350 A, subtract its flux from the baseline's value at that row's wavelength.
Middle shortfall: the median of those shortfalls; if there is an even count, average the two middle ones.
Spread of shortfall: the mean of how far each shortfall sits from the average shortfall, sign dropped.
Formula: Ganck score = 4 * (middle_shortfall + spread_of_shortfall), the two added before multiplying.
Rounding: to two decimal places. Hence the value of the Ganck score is 1.04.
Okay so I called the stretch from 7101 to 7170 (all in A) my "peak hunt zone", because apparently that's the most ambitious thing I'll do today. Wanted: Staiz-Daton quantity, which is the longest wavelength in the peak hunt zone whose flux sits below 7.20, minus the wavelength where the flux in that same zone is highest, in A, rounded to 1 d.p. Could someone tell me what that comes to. 59.2 A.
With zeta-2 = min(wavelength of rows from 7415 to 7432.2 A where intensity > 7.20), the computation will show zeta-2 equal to 7427.05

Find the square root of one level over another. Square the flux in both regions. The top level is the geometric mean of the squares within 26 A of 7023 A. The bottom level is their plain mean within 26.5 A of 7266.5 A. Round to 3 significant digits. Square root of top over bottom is 1.00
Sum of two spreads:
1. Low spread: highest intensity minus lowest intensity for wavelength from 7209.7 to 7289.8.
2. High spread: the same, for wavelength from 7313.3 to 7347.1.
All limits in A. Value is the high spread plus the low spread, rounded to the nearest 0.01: 2.60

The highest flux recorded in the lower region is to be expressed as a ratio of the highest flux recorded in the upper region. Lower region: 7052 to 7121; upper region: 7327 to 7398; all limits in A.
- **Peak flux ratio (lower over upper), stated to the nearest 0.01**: 1.01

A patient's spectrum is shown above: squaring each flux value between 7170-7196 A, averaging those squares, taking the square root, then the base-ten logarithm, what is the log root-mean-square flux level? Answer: 0.844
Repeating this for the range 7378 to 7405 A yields 0.835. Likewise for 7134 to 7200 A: 0.844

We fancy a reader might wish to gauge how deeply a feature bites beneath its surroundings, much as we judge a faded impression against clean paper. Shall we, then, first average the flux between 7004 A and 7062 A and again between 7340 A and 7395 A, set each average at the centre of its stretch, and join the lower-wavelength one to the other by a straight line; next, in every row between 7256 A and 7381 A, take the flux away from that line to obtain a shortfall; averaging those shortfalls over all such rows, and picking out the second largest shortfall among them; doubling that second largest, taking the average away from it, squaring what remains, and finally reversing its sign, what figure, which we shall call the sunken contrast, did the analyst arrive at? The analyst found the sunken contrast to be -1.8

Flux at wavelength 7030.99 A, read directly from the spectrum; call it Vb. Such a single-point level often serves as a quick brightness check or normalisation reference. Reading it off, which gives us 7.62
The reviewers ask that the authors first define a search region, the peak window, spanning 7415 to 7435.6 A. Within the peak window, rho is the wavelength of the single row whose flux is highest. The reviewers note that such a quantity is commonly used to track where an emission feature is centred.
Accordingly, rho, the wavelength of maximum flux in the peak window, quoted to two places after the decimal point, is 7427.05 A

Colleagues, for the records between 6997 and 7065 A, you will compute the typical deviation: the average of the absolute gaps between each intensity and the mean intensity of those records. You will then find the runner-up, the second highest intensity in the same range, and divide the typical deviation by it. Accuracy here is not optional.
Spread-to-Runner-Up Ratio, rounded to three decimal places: 0.037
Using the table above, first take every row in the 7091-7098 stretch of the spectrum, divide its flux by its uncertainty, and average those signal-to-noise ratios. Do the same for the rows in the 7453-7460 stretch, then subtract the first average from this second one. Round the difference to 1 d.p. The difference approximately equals -3.0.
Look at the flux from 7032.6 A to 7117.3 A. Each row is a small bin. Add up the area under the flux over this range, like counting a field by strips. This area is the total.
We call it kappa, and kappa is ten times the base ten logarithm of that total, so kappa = 27.88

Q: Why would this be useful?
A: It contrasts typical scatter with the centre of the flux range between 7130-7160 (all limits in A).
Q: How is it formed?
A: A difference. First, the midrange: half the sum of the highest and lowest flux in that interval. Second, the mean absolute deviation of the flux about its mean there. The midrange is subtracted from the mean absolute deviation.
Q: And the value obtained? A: -6.71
